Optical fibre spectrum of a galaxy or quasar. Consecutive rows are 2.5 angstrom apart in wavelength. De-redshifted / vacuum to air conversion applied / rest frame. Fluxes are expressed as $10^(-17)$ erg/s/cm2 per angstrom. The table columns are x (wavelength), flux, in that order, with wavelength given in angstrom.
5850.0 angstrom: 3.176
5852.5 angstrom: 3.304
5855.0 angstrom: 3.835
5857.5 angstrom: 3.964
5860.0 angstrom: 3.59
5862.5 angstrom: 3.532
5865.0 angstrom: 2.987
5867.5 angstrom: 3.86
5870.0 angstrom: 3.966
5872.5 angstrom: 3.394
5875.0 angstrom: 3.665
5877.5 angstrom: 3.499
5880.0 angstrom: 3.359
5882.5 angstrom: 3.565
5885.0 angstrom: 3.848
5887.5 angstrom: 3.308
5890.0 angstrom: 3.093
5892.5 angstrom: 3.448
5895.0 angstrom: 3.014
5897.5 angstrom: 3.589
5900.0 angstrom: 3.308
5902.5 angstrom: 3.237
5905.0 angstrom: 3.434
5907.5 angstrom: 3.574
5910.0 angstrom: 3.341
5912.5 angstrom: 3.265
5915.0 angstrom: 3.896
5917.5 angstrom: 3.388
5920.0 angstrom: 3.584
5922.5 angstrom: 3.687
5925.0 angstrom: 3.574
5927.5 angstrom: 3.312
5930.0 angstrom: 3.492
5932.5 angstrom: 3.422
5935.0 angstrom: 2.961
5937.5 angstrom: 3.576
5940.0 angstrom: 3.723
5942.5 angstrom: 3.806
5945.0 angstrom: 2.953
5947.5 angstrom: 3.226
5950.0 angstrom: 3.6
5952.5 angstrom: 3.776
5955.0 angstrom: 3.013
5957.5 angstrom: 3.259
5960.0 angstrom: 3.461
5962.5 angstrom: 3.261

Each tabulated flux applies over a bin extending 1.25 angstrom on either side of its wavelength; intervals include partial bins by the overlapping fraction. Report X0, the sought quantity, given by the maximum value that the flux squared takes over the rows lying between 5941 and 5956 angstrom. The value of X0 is 14.5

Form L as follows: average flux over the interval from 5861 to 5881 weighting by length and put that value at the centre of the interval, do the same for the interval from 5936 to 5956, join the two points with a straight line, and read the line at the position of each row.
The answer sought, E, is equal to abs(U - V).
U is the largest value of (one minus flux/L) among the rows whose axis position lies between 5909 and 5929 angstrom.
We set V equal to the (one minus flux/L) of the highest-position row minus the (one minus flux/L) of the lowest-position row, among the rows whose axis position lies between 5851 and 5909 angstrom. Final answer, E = 0.157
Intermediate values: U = 0.065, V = -0.09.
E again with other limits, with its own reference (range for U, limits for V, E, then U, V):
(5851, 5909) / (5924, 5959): 0.075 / 0.157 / 0.08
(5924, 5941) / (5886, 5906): 0.187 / 0.147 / -0.04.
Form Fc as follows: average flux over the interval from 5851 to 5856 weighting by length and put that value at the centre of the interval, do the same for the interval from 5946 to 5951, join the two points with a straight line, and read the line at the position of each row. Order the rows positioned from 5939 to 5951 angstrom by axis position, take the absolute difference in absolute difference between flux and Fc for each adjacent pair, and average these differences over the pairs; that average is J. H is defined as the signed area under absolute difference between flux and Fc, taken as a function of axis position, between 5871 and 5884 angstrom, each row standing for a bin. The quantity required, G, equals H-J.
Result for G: 1.3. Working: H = 1.4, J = 0.11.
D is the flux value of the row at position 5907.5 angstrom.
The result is 3.574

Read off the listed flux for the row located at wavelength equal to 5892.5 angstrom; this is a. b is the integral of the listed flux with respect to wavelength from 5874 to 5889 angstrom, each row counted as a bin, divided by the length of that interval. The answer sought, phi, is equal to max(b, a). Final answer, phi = 3.53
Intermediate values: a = 3.448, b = 3.53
